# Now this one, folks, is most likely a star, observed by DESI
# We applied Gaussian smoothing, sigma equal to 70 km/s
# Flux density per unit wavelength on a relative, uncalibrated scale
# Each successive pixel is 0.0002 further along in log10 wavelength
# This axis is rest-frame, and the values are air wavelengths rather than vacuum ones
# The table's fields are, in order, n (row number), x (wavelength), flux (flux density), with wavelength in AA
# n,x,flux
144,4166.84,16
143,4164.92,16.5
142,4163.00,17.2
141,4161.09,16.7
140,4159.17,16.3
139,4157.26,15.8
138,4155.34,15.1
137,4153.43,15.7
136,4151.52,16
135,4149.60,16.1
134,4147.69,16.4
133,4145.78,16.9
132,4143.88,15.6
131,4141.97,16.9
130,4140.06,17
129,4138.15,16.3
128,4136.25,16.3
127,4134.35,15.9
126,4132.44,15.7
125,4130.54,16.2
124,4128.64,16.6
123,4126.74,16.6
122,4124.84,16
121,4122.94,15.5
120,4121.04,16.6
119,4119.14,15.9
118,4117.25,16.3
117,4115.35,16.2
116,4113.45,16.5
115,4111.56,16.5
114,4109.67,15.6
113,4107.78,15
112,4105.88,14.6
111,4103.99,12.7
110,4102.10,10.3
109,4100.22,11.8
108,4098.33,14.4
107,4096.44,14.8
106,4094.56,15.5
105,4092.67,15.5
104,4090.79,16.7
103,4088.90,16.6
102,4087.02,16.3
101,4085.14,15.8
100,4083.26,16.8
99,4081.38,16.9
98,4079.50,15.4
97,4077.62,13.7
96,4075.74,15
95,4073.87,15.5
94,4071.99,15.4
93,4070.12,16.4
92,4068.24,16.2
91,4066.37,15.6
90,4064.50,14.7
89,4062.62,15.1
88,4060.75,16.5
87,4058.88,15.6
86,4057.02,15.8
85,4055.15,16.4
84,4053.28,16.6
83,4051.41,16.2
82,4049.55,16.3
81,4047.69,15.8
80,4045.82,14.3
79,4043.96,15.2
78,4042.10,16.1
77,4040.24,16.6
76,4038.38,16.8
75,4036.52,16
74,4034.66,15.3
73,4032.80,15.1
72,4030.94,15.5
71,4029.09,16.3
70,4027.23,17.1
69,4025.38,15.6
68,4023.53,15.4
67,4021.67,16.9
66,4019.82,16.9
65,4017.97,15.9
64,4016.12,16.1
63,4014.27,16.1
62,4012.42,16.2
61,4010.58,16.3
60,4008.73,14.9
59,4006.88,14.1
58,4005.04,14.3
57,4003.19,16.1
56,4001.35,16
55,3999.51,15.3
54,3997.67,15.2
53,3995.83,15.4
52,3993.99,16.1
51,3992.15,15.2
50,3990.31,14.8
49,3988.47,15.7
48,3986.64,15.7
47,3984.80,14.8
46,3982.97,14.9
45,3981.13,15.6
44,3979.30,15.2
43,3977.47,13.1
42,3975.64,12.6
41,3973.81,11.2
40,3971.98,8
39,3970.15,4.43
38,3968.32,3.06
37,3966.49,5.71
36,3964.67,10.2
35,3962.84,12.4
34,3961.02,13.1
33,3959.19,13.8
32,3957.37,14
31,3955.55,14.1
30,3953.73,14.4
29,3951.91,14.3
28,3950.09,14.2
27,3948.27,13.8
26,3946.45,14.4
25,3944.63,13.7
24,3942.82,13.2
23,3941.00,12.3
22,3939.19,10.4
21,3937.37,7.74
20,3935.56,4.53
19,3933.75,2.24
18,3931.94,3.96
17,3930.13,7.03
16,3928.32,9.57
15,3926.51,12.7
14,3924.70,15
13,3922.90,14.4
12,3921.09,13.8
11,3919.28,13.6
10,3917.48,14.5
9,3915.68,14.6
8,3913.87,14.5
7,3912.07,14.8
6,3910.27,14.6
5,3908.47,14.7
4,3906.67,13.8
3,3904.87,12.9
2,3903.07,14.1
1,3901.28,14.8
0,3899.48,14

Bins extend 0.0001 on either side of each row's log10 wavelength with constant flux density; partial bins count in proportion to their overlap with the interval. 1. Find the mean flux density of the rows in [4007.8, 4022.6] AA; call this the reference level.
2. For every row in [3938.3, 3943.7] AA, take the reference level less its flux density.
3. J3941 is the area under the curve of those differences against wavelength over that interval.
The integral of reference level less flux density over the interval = 23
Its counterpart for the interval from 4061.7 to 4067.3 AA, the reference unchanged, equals 6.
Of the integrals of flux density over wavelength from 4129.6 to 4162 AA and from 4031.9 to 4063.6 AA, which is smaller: 503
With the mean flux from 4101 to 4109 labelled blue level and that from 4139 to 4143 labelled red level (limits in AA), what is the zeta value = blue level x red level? 223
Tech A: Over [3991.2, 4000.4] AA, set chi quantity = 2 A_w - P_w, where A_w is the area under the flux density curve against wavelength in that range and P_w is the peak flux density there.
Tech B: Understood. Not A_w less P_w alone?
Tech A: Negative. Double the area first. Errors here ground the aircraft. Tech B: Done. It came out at 268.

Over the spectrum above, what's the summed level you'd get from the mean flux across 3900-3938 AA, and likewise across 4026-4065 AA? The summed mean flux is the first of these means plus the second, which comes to 27.7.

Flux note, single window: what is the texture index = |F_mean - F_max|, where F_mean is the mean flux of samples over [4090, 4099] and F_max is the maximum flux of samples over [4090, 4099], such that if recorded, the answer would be 1.3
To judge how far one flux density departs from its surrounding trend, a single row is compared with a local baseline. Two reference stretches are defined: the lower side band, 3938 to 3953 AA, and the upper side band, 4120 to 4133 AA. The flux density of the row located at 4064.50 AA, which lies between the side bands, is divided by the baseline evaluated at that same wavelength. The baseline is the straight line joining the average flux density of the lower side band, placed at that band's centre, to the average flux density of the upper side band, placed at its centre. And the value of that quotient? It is 0.97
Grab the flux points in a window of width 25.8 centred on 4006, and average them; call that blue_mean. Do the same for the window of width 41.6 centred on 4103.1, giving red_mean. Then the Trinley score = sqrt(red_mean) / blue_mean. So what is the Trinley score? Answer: 0.25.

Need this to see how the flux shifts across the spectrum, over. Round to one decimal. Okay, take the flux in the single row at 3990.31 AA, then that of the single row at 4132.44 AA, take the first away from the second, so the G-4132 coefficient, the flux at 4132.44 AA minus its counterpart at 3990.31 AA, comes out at 0.9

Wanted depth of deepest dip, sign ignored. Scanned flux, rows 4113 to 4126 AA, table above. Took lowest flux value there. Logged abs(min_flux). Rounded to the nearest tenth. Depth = 15.5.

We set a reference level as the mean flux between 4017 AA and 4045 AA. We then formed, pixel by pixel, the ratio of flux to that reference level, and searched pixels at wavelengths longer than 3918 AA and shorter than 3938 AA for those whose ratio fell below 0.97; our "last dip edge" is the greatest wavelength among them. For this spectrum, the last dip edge 3937.37 AA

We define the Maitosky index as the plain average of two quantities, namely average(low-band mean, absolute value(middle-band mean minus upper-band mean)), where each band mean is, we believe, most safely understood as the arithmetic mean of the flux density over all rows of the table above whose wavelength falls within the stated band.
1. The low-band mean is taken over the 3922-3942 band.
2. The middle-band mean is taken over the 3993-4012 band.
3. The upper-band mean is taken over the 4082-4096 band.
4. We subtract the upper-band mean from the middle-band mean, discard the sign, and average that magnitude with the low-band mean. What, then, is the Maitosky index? 4.9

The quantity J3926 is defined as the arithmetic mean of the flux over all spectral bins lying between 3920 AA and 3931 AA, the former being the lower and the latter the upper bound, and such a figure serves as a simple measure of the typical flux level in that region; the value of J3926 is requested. 12.1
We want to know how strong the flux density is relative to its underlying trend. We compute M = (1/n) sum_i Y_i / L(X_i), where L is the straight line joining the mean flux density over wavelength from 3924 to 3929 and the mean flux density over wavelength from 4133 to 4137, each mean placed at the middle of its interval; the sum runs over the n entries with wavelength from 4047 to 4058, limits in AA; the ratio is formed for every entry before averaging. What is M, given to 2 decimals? 1.11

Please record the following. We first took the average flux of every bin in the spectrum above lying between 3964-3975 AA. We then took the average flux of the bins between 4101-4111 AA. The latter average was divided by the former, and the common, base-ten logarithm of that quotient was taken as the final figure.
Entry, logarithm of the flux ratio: 0.28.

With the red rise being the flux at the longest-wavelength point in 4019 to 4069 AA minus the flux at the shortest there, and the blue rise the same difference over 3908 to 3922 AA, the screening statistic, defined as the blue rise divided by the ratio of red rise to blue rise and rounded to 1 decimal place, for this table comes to -1.2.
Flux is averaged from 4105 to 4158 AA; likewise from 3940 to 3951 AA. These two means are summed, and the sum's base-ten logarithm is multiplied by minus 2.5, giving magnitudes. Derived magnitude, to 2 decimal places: -3.68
